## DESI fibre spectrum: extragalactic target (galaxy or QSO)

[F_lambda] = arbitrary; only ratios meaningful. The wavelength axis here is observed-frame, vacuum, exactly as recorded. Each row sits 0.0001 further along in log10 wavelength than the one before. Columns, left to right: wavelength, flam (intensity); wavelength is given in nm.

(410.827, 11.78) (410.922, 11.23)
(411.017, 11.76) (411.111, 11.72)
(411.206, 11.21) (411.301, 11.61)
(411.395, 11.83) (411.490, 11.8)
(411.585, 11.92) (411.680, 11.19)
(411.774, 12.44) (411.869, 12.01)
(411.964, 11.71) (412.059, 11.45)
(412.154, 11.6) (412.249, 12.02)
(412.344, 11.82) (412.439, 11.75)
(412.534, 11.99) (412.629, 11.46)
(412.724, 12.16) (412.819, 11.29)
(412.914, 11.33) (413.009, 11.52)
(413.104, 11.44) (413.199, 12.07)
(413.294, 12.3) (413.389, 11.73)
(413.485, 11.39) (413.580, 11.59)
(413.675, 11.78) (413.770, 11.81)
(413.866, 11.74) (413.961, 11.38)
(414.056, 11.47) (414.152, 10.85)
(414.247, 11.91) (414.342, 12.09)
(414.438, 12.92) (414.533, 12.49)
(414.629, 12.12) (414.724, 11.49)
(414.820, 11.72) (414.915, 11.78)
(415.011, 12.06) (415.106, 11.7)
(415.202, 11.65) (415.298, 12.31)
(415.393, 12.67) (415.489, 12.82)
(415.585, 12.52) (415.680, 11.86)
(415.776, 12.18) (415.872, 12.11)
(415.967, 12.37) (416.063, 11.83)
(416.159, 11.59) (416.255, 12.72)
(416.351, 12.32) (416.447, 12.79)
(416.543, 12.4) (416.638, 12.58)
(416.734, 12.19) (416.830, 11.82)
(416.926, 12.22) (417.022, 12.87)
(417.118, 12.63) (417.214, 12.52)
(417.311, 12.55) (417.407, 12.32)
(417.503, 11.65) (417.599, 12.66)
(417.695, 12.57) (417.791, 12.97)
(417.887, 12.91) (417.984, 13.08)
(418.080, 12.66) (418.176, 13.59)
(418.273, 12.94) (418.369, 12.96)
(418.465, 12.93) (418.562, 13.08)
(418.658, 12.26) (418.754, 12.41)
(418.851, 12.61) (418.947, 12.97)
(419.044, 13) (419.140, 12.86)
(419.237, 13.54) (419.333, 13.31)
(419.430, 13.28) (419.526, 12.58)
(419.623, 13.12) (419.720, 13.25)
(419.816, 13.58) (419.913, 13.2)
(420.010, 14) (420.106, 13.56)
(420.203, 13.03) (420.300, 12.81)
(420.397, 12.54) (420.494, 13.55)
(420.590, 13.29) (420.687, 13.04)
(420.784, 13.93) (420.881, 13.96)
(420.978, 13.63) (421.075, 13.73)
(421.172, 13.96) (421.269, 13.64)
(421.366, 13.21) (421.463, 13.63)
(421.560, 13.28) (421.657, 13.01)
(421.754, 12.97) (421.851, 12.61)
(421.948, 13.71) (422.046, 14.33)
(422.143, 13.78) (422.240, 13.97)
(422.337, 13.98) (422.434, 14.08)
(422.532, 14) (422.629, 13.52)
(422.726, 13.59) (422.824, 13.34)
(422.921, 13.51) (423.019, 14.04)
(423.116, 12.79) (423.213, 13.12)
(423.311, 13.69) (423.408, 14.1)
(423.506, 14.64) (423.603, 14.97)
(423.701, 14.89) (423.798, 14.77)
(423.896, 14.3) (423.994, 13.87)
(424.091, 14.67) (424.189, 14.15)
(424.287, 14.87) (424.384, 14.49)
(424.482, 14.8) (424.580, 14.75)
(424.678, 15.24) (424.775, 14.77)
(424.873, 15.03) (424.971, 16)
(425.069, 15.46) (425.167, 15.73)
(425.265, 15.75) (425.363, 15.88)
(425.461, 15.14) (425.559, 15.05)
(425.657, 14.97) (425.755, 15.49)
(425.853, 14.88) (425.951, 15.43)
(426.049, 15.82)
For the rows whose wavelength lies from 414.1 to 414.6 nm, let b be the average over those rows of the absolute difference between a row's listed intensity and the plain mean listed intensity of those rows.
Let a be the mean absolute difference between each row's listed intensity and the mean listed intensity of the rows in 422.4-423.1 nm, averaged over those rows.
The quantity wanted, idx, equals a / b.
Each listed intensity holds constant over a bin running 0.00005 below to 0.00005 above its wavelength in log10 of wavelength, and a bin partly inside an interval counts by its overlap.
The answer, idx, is 0.50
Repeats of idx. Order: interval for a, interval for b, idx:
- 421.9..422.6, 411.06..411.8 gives 0.48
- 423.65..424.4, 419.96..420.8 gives 0.74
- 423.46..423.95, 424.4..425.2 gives 0.51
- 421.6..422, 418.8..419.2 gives 2.54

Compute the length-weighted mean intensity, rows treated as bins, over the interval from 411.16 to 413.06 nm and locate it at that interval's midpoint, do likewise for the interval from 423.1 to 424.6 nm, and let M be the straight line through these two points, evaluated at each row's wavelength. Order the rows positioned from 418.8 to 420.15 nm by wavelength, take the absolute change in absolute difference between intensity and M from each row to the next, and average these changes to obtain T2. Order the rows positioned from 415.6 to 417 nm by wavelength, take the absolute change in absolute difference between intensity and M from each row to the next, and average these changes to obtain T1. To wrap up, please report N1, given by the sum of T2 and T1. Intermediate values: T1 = 0.336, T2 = 0.24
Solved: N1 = 0.58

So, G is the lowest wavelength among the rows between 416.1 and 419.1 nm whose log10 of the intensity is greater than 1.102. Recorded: 416.255 nm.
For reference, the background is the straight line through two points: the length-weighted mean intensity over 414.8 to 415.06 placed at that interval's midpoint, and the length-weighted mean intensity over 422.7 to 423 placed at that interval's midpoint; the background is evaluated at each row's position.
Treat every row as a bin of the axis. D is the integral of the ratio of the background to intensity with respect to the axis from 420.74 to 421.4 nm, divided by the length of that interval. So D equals 0.96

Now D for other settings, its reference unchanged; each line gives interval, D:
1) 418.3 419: 0.99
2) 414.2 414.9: 0.98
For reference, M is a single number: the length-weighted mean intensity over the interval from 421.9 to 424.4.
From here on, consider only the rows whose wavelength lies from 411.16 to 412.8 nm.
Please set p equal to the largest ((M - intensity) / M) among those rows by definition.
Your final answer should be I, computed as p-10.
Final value -9.80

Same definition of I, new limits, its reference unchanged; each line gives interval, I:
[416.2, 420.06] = -9.83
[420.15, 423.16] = -9.89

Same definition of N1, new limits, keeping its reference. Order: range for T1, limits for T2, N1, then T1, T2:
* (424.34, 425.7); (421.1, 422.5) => 0.63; 0.339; 0.29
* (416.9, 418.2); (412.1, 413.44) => 0.44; 0.289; 0.15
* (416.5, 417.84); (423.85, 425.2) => 0.70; 0.348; 0.35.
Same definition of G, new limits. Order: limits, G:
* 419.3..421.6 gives 419.333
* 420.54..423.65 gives 420.590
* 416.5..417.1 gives 417.022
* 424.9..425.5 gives 424.971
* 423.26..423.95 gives 423.311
